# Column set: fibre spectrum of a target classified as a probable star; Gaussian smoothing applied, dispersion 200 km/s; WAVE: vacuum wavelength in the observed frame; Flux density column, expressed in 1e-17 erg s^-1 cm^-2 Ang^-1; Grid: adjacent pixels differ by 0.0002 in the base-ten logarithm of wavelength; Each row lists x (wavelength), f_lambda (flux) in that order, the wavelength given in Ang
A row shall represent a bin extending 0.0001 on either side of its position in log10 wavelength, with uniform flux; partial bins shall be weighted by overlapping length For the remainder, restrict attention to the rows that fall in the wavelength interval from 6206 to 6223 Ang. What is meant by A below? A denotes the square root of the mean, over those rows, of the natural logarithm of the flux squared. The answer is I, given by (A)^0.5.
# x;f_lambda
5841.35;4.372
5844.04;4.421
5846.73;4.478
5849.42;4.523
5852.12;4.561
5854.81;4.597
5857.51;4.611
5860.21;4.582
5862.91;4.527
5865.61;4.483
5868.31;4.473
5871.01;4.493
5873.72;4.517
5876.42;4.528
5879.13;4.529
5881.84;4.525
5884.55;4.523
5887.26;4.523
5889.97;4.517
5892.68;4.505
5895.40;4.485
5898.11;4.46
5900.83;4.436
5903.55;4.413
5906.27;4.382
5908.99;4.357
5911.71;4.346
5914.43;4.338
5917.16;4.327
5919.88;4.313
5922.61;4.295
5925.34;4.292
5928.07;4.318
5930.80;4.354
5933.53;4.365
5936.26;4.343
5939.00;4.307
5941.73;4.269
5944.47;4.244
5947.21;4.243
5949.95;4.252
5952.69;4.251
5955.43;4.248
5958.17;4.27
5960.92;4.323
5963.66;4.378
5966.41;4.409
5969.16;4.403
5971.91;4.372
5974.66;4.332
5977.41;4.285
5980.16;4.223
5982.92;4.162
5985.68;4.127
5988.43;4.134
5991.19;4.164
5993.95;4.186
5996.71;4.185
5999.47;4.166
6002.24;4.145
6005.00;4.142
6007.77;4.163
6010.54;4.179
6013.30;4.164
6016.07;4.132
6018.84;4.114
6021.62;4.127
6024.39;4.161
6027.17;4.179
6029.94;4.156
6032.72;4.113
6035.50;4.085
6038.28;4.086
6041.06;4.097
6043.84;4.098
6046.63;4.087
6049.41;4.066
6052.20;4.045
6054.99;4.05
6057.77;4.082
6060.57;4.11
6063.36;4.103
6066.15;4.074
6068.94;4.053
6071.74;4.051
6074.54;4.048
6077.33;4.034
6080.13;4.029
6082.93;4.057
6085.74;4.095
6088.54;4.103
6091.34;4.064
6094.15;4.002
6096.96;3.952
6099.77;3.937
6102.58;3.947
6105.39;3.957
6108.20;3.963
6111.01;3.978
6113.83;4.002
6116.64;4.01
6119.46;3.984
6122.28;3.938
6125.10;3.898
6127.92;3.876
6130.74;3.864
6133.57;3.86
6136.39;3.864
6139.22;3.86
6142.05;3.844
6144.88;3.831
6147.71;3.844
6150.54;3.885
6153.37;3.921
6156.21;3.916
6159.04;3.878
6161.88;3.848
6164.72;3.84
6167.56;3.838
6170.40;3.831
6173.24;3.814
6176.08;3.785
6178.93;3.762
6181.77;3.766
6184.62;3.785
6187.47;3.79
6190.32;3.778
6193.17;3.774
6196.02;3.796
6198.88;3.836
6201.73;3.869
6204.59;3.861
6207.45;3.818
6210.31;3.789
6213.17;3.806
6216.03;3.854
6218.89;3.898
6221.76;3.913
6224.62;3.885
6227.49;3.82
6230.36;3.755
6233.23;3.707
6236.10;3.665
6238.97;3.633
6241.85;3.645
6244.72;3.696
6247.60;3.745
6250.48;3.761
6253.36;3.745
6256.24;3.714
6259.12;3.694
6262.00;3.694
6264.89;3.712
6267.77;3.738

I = 1.16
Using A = 1.35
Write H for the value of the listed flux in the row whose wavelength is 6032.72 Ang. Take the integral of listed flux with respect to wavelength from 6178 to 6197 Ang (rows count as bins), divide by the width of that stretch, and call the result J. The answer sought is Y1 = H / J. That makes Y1 1.09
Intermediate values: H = 4.113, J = 3.78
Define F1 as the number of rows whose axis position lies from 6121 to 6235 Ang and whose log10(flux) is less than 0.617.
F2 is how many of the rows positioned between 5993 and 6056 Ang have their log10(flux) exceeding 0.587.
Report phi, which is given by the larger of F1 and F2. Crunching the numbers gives 40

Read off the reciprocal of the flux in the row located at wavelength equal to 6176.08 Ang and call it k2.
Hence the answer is 0.264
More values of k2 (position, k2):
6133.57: 0.259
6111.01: 0.251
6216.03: 0.259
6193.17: 0.265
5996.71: 0.239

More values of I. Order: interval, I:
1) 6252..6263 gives 1.15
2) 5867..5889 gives 1.23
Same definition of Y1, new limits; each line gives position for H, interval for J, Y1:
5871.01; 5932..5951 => 1.05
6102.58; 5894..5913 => 0.89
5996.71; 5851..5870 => 0.92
